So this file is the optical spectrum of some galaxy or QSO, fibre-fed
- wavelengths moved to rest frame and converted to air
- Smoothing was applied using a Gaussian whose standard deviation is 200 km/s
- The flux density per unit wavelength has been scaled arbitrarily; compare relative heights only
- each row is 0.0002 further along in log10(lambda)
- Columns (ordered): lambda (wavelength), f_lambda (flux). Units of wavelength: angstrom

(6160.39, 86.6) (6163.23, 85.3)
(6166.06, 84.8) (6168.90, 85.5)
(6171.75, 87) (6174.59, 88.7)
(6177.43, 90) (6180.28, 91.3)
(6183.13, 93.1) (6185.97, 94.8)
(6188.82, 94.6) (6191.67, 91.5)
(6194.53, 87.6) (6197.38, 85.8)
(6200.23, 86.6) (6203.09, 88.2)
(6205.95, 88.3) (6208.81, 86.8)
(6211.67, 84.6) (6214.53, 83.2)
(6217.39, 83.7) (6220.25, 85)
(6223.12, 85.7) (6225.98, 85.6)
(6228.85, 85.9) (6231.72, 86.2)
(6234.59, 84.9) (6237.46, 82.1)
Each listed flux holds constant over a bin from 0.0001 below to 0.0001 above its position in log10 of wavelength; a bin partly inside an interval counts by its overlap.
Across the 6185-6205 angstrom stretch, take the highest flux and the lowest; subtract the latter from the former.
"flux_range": 9.0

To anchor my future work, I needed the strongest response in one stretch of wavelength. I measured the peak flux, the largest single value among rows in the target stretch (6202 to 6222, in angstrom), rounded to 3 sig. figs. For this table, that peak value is 88.3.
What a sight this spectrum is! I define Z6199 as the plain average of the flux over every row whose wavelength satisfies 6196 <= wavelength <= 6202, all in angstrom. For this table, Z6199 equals 86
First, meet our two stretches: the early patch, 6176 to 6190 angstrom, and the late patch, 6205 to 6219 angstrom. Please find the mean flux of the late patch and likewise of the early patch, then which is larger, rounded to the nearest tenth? 92.8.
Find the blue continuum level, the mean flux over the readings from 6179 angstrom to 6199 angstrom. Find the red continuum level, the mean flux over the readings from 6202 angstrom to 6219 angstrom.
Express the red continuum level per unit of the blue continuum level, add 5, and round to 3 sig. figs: 5.94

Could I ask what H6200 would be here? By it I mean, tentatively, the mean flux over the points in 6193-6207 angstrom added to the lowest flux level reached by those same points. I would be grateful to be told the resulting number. 173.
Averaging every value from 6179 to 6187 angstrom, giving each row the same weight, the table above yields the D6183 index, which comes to 93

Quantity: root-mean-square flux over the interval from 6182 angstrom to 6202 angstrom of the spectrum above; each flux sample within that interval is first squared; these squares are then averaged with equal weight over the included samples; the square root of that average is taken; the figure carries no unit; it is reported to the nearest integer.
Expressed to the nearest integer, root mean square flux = 91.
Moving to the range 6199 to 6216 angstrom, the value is 86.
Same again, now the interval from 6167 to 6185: 89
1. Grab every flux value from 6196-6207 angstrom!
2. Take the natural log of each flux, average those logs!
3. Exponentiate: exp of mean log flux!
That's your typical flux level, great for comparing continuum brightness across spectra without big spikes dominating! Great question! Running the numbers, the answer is 87.2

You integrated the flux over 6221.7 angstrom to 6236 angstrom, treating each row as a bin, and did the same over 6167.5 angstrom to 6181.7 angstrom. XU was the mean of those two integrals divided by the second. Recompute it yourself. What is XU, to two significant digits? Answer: 0.99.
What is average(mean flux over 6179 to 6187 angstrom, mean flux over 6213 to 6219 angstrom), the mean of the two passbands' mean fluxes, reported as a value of 88.3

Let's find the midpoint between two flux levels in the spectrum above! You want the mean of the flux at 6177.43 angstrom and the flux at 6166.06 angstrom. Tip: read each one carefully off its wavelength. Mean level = 87.4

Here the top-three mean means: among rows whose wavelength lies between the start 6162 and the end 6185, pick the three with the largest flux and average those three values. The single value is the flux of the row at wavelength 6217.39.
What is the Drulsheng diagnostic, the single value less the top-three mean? -7.8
